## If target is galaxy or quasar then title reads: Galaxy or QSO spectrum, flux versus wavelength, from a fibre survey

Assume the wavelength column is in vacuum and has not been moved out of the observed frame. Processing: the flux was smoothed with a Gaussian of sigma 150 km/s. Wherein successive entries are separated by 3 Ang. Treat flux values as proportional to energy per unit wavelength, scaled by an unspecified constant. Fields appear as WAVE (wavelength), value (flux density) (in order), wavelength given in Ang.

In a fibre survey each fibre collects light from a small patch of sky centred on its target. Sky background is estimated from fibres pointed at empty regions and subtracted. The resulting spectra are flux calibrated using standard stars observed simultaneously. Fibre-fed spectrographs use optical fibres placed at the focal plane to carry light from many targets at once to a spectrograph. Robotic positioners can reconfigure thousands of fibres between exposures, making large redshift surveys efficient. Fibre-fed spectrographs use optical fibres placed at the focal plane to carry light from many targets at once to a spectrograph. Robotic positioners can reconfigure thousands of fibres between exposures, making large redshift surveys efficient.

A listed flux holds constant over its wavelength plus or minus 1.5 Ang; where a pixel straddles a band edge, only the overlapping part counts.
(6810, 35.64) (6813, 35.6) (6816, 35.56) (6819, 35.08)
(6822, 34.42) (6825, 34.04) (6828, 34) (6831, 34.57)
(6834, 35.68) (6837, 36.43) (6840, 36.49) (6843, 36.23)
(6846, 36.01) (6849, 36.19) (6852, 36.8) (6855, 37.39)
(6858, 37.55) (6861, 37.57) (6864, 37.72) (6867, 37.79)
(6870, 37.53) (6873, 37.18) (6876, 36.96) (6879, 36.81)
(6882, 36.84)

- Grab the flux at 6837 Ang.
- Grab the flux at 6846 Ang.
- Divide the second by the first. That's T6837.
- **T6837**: 0.99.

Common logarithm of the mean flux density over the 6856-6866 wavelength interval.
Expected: 1.58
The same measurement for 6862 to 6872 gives 1.58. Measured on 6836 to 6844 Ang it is 1.56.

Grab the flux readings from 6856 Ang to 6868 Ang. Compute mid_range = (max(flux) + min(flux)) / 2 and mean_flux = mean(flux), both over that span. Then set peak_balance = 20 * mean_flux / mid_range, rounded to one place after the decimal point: 20.0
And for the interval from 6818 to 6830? 19.9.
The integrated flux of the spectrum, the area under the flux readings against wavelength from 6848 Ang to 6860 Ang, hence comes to 444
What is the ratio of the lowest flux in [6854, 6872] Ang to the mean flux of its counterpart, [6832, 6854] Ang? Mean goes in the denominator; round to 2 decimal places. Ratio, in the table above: 1.03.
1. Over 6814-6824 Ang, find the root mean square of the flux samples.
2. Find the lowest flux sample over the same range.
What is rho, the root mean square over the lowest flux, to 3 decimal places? 1.018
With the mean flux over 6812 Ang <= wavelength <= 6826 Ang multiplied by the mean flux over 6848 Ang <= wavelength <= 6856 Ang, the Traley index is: 1286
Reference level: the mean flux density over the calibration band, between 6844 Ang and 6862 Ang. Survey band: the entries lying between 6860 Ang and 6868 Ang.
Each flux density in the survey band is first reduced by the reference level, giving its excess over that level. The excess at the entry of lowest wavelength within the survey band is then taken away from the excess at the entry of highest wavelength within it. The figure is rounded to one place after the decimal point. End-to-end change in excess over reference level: 0.2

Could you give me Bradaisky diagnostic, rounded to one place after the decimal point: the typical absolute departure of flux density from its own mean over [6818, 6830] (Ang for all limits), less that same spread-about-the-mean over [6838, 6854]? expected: 0.1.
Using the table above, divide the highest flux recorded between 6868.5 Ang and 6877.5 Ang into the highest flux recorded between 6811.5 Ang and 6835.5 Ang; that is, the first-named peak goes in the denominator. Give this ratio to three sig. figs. 0.951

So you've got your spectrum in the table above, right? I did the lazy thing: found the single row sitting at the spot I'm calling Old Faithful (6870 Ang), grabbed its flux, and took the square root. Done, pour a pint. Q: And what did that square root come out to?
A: 6.13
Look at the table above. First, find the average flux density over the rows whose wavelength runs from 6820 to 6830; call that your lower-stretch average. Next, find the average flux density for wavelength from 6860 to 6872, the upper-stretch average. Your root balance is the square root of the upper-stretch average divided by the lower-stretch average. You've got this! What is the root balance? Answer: 1.05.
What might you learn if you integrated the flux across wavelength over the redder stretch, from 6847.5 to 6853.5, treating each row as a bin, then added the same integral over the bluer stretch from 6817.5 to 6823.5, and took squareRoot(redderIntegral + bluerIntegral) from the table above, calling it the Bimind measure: 20.7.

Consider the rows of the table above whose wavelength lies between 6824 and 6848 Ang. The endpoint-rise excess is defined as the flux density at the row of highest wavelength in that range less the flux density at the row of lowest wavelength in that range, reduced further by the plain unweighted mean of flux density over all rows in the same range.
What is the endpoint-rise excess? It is -33.5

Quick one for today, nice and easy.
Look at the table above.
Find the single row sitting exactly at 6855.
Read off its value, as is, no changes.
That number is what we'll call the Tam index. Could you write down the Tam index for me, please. 37.39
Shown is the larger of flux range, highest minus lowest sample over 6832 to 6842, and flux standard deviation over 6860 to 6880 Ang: 0.81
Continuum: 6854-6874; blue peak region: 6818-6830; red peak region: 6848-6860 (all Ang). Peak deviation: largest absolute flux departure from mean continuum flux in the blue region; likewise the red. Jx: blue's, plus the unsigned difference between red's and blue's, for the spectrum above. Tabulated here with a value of 5.7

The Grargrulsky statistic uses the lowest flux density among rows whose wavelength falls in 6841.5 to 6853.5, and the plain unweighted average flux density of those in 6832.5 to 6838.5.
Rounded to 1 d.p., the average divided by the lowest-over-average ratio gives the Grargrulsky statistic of 36.1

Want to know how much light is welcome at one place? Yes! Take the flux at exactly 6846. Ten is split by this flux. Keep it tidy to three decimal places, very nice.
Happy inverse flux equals 0.278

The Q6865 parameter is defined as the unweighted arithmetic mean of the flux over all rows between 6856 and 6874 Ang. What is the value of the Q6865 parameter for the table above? 37.6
